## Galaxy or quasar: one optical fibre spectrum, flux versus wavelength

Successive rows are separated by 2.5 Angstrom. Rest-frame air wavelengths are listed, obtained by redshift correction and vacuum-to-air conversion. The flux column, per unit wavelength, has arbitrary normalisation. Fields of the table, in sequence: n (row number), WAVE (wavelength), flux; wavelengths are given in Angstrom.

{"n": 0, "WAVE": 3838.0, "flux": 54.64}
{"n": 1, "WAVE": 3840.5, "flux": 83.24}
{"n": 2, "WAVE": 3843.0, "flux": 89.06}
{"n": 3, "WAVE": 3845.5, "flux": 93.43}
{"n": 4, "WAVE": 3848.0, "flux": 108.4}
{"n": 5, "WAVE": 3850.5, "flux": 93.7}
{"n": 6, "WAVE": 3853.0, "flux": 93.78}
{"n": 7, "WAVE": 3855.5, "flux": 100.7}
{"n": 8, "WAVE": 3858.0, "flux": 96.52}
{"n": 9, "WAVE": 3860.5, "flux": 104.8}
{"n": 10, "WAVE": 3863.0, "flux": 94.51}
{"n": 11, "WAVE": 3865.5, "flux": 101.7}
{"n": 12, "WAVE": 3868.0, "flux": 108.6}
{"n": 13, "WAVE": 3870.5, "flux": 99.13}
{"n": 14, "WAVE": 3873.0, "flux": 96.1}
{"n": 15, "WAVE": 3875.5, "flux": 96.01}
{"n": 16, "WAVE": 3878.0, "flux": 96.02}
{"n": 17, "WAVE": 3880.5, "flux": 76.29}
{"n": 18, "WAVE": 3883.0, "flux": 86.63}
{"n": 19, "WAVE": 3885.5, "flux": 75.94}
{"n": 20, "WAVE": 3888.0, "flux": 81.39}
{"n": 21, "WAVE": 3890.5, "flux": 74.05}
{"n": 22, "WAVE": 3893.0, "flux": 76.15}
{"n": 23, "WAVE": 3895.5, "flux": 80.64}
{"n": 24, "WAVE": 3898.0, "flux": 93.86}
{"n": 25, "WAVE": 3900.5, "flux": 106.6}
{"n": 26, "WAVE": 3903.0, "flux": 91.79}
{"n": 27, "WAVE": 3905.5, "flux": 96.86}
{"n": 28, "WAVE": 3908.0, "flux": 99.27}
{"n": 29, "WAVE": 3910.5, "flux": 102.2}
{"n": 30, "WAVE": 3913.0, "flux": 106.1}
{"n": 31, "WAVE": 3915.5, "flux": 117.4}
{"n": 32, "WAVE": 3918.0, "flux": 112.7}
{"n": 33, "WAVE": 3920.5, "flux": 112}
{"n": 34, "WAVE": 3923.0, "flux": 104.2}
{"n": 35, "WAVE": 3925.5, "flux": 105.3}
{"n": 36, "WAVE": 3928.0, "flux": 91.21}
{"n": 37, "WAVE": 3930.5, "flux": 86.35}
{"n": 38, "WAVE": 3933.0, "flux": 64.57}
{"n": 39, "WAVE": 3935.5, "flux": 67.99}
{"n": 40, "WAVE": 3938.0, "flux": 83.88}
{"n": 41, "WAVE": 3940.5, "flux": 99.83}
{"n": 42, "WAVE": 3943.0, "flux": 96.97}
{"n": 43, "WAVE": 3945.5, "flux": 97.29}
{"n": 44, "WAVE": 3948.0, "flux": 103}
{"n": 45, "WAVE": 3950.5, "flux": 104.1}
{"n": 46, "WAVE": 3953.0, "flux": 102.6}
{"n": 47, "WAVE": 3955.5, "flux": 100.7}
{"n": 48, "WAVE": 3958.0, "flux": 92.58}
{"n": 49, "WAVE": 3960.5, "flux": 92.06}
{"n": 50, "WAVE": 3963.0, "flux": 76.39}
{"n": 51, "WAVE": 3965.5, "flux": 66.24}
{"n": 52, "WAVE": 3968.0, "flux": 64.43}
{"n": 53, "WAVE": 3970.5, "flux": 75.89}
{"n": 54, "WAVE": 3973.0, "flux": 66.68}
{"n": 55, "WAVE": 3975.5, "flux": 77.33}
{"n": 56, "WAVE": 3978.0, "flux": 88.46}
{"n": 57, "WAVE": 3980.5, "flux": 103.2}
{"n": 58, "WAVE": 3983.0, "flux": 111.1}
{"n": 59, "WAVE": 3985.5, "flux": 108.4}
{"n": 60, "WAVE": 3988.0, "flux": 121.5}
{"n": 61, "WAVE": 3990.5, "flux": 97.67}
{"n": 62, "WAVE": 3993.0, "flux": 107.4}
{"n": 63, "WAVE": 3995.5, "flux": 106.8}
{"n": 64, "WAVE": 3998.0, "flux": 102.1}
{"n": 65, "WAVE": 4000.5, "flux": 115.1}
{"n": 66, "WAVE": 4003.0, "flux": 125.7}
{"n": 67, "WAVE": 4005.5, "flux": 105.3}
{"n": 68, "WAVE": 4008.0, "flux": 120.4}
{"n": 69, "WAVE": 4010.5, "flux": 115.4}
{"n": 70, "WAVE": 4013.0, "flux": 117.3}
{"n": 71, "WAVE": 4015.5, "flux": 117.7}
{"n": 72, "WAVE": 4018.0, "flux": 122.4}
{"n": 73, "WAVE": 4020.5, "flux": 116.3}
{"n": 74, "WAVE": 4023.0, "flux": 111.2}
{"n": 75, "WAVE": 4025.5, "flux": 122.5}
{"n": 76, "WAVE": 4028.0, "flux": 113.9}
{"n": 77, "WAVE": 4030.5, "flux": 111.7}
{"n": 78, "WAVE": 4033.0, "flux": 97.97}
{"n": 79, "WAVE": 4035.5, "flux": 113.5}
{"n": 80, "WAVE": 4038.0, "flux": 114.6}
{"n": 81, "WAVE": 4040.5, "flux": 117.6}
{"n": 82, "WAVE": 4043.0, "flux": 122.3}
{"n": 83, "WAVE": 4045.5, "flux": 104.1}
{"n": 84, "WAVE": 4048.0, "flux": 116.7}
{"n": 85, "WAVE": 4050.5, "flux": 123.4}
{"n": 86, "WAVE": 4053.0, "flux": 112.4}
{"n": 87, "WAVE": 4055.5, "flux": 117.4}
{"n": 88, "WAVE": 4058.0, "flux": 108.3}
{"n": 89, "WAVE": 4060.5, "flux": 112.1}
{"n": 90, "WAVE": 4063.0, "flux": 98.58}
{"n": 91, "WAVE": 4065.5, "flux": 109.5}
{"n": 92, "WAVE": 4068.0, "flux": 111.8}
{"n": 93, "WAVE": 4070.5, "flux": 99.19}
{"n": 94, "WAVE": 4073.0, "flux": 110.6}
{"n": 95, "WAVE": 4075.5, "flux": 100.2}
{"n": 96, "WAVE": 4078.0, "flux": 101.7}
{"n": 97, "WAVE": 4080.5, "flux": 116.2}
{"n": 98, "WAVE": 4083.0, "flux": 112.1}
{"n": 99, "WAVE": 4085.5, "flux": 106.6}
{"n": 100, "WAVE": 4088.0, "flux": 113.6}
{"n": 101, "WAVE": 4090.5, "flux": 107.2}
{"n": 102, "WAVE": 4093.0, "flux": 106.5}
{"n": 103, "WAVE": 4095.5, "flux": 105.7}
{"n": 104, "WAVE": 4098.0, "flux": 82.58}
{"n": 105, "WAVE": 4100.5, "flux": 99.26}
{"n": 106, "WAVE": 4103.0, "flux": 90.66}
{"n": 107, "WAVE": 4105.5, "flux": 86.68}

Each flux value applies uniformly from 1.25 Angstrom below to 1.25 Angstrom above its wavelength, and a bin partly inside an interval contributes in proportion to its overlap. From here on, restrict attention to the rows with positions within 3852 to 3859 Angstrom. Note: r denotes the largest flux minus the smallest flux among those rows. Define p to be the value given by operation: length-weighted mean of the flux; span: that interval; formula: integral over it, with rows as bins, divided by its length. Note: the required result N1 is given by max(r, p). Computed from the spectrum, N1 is 97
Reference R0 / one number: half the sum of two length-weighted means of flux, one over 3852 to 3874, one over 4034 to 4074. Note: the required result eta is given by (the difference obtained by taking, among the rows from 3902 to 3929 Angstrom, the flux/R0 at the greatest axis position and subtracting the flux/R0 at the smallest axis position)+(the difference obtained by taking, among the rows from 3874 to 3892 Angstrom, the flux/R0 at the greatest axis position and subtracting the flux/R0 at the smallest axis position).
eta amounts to -0.21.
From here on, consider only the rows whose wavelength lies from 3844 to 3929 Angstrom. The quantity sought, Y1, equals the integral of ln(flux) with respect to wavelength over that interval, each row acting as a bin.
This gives 388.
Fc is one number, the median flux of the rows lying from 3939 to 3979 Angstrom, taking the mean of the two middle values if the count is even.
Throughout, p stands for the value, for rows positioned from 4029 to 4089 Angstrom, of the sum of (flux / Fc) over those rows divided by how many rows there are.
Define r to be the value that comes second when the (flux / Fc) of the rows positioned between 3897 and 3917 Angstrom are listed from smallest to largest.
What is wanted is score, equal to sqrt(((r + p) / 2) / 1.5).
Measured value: 0.859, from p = 1.20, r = 1.02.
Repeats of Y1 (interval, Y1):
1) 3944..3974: 134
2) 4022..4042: 95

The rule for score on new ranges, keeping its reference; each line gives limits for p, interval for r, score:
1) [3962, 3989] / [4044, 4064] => 0.831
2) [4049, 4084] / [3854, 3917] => 0.818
